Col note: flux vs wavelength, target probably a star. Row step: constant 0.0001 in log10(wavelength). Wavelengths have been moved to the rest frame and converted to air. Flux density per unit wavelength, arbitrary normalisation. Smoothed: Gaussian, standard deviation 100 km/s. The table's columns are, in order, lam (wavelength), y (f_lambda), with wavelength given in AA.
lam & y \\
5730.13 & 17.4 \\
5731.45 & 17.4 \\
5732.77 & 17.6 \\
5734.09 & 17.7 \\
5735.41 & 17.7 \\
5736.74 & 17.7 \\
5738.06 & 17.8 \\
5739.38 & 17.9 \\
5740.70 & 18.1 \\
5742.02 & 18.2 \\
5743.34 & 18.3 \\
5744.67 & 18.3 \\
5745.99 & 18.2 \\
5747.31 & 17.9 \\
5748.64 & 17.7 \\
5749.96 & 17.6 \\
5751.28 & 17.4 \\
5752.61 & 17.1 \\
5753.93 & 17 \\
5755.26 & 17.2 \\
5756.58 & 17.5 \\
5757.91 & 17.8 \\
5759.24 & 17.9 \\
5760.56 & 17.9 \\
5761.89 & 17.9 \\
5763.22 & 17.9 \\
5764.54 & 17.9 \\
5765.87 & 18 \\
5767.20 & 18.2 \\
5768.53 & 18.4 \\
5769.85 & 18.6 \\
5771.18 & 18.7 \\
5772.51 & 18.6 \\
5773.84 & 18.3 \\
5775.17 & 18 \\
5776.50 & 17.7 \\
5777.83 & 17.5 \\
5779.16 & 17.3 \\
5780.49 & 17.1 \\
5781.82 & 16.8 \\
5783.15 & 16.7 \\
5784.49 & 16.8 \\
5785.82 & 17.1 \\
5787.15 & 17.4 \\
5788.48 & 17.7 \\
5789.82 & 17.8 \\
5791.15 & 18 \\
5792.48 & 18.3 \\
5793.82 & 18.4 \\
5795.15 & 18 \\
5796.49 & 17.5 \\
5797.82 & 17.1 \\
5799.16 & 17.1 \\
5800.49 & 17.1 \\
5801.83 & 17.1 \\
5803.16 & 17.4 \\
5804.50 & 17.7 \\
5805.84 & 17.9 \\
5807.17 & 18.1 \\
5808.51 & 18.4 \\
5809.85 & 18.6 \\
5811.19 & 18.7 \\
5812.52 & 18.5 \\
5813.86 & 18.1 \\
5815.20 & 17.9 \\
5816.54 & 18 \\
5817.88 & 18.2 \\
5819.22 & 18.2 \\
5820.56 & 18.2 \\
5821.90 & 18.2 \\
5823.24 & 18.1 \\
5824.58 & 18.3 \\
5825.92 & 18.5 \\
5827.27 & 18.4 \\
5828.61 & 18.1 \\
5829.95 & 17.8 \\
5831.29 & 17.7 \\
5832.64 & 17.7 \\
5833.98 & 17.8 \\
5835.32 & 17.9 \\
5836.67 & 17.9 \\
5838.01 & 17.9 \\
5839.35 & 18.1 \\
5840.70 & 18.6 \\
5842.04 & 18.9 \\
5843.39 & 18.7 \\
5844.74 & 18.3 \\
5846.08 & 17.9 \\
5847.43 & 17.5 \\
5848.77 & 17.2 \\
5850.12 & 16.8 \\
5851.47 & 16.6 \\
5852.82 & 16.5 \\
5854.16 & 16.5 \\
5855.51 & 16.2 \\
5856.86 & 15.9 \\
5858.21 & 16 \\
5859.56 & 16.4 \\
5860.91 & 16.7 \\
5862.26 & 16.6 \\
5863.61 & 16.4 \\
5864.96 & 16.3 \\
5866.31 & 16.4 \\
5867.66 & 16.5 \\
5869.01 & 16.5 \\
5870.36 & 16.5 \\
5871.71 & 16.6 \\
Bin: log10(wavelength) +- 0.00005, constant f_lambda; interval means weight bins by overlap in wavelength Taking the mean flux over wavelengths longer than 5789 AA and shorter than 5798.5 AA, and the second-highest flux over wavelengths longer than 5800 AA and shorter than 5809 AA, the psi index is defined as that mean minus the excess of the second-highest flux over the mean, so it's 17.6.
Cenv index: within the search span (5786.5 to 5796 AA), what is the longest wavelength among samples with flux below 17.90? 5789.82 AA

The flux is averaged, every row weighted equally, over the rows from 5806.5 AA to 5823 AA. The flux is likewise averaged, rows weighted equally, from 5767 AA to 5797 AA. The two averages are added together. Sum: 36.0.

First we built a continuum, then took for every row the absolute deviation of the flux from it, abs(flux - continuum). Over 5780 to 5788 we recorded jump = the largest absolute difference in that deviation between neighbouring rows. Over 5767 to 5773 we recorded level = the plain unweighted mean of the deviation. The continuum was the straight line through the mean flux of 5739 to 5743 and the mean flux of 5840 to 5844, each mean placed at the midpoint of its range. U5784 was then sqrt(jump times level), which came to 0.3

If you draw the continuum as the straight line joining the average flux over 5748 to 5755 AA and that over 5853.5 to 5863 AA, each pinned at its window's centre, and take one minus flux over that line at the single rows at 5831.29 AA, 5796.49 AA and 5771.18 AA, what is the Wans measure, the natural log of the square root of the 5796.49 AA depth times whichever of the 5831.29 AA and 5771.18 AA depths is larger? -3.0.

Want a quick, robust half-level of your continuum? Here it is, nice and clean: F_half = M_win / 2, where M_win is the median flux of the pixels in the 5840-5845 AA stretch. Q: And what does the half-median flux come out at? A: 9.3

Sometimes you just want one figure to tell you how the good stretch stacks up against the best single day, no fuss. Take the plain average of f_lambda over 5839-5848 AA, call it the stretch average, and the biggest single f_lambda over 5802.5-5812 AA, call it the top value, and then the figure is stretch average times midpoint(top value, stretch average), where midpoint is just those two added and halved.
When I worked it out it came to 338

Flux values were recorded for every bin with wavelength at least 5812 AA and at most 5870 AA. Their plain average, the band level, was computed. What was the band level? 17.5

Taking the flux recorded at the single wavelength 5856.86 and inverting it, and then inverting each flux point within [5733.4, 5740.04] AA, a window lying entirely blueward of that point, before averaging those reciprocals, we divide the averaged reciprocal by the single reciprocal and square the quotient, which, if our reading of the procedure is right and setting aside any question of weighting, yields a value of 0.80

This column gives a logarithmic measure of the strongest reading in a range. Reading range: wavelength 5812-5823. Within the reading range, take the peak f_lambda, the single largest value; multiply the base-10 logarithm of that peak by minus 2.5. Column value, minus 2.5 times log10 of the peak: -3.17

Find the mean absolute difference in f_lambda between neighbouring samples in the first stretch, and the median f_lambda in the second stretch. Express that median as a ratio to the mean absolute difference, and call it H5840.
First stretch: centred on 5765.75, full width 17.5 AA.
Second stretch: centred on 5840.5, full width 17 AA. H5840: 165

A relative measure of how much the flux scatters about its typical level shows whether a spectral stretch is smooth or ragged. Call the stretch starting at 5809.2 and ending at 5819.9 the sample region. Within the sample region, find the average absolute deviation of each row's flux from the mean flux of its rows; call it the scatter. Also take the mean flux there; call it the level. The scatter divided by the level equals 0.013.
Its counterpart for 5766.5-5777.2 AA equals 0.014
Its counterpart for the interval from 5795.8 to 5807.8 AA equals 0.018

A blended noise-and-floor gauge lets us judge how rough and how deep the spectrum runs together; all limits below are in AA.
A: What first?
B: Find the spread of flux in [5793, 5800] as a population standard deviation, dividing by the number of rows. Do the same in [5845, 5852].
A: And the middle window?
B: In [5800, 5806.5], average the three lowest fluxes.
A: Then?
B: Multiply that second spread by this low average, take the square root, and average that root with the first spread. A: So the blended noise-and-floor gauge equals 1.7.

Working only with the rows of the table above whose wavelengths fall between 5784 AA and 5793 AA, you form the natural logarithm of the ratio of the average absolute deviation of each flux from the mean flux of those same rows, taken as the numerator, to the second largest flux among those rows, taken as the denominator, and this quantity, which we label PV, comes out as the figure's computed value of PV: -3.8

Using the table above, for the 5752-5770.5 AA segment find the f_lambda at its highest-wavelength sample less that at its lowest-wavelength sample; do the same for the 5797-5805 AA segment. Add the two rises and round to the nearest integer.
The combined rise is 2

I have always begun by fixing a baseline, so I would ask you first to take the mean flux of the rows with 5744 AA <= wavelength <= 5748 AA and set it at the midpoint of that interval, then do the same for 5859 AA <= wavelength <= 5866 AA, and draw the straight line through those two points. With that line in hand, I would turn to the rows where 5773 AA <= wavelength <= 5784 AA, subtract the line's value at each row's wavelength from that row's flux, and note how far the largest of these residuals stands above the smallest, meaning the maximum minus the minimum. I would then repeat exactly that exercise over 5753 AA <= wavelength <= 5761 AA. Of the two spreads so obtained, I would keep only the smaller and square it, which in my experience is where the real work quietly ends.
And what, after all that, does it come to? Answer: 1.0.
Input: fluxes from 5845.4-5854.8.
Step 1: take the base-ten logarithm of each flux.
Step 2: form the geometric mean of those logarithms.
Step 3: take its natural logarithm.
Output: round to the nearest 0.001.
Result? 0.207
